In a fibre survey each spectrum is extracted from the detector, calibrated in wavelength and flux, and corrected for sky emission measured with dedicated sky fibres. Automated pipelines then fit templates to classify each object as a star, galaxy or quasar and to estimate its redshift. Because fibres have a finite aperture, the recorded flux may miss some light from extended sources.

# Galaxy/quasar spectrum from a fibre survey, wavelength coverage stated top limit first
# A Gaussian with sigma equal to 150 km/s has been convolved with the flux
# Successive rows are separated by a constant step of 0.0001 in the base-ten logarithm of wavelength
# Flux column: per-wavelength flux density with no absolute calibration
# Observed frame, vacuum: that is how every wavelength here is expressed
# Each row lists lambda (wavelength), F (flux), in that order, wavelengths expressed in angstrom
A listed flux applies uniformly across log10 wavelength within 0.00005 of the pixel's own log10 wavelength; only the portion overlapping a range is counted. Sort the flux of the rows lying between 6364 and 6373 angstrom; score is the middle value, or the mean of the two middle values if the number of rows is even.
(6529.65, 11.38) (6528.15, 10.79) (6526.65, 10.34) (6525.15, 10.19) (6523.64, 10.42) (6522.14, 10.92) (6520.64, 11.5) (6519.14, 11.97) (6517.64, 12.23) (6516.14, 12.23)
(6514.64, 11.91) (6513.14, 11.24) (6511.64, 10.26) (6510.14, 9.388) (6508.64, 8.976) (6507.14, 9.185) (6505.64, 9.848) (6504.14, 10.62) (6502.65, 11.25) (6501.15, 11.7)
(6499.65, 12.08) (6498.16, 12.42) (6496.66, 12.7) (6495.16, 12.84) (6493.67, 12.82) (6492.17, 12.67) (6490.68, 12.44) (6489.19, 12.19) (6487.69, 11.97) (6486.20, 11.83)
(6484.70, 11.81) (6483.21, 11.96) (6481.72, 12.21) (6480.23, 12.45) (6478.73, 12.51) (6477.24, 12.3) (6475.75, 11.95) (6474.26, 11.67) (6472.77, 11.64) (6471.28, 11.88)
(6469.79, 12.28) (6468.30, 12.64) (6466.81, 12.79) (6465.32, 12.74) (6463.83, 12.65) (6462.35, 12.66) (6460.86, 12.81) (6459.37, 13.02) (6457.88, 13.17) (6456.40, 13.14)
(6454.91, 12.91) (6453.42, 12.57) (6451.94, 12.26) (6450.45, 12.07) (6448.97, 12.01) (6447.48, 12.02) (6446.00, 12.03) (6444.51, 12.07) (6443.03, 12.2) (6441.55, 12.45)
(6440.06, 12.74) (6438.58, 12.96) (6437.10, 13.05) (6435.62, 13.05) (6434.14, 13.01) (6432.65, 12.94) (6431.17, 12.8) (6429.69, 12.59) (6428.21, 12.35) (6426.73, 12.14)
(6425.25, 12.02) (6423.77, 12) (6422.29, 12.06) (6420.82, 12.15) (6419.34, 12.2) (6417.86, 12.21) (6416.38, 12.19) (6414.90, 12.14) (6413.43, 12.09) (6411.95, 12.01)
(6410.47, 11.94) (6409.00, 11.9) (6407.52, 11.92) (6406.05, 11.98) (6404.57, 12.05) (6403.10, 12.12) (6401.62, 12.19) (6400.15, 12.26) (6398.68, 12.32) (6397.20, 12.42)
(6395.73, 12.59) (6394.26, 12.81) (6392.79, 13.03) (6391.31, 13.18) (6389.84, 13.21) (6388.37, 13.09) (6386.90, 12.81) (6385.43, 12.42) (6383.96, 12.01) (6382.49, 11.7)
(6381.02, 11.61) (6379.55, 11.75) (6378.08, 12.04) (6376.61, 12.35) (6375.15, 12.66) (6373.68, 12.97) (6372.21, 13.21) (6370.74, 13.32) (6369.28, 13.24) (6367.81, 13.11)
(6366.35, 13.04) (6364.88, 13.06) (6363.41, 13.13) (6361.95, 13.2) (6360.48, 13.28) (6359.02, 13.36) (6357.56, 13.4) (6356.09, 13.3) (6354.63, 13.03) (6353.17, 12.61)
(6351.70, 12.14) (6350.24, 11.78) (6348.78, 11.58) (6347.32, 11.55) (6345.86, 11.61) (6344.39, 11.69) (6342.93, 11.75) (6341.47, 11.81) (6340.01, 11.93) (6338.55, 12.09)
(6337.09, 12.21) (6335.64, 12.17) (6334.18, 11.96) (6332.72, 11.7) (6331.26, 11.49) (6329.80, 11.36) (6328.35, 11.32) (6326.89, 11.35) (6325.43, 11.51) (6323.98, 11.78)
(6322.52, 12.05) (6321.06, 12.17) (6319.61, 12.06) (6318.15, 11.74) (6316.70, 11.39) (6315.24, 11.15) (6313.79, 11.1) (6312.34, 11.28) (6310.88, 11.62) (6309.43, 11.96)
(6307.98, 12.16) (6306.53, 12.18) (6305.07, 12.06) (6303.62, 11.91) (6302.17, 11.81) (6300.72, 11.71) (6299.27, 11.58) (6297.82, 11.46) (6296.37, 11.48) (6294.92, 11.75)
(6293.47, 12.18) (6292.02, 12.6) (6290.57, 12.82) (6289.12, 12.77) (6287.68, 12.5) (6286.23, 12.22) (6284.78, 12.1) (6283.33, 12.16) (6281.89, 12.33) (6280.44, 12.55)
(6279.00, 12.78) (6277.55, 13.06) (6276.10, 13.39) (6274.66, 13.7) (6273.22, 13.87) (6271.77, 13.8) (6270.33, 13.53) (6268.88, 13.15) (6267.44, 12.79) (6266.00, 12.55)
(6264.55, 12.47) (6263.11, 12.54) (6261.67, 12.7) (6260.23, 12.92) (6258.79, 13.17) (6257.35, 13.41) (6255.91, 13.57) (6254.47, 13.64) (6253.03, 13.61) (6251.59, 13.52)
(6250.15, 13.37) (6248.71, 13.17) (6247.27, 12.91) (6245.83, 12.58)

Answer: 13.2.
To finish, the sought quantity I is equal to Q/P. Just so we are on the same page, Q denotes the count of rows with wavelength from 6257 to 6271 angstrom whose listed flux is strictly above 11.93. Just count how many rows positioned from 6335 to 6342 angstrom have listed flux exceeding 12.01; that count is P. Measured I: 3.3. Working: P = 3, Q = 10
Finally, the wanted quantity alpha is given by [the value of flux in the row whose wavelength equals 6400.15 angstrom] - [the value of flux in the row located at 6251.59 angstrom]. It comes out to -1.3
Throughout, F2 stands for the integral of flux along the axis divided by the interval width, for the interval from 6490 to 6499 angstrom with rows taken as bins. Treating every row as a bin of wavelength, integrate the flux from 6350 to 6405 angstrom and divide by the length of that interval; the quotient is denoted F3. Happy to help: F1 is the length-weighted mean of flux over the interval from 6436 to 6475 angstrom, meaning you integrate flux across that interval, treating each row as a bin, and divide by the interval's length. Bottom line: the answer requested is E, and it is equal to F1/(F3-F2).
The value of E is 297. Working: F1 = 12.5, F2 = 12.6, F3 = 12.69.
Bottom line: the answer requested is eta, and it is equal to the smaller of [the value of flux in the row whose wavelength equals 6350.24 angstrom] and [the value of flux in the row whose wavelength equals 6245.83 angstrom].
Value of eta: 11.8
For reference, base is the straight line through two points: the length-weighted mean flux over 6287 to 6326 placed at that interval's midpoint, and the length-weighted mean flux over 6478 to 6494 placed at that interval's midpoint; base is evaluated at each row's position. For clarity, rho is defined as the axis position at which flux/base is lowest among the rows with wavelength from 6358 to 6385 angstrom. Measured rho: 6381.02 angstrom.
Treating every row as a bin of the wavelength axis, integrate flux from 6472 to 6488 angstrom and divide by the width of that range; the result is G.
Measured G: 12.0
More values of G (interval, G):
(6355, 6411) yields 12.6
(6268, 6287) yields 13.0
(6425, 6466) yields 12.6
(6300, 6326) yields 11.8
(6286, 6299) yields 12.2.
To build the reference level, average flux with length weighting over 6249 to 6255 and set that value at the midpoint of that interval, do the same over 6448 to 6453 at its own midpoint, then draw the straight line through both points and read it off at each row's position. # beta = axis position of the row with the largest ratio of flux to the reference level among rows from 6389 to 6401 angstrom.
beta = 6389.84 angstrom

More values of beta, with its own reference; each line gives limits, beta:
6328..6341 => 6337.09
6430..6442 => 6437.10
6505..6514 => 6513.14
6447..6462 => 6457.88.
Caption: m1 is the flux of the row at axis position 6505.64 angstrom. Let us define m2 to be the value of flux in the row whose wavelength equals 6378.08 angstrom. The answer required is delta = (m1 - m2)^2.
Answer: 4.8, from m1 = 9.848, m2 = 12.04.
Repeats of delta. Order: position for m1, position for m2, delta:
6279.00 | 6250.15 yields 0.3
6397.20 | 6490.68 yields 0.0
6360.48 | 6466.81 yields 0.2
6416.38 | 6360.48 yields 1.2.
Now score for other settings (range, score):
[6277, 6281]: 12.8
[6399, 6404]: 12.2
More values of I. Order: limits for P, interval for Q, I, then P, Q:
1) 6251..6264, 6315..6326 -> 0.3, 9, 3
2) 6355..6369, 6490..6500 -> 0.8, 9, 7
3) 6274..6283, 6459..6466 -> 0.8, 6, 5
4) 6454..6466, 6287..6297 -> 0.6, 8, 5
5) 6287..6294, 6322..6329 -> 0.2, 5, 1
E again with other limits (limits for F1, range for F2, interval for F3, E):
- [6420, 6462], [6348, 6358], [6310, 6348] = -15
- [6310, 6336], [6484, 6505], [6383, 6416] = 39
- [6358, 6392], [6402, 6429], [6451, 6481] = 31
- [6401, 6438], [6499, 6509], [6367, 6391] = 6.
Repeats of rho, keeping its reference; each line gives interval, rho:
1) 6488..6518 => 6508.64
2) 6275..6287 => 6284.78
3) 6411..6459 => 6448.97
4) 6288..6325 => 6313.79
